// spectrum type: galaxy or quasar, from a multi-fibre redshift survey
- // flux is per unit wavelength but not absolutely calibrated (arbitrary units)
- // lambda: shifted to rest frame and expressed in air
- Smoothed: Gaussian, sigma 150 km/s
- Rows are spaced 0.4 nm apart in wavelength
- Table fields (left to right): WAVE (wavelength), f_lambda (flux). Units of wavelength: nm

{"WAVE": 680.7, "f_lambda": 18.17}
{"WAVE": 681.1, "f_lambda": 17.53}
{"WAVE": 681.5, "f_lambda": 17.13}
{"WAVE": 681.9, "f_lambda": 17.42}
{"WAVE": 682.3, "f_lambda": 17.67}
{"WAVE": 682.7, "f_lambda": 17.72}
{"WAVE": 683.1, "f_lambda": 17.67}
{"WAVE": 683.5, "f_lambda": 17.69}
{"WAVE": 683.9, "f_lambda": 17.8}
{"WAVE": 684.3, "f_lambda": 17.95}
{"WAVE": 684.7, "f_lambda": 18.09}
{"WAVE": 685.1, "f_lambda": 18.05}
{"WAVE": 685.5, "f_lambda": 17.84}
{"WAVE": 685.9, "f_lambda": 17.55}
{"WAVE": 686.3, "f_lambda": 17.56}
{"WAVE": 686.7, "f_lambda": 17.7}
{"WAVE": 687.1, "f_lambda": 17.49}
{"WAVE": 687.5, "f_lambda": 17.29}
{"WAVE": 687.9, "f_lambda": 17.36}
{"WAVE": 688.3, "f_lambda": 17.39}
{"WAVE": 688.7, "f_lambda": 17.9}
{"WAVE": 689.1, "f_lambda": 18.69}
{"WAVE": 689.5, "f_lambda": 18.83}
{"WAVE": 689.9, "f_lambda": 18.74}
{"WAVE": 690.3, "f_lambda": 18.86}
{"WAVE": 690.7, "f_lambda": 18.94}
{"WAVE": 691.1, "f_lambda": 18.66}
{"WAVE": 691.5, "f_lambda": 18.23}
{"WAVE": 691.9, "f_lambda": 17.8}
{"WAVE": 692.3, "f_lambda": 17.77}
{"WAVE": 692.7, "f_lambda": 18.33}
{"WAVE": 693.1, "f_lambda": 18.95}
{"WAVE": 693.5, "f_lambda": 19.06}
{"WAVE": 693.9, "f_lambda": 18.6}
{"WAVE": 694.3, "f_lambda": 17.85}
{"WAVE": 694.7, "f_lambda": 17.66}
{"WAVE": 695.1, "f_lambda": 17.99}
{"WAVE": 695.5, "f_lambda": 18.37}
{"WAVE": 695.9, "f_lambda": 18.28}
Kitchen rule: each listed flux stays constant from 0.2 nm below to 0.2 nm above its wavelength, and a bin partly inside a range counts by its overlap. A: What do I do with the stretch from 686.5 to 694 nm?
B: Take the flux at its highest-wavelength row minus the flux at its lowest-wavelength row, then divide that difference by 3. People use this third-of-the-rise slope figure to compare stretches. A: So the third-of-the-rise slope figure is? 0.30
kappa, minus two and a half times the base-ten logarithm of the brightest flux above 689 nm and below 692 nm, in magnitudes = -3.19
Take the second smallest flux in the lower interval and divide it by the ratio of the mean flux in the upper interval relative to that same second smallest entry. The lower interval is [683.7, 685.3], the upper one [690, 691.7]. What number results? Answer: 17.3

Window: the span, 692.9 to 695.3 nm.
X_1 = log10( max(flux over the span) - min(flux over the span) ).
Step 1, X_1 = 0.15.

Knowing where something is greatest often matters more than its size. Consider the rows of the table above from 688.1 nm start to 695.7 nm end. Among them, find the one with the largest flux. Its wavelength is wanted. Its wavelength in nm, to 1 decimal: 693.5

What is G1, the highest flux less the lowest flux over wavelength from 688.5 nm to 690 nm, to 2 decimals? 0.93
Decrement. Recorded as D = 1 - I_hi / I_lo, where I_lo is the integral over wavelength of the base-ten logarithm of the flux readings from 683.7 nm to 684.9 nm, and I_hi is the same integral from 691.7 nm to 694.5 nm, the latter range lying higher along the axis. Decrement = -1.4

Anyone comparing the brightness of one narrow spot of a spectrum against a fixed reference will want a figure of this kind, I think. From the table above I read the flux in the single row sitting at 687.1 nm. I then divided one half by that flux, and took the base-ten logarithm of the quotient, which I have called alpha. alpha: -1.54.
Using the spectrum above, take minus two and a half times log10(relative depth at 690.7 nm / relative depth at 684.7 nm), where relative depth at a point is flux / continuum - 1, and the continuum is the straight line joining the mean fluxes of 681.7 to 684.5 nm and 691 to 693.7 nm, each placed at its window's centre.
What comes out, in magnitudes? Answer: -1.0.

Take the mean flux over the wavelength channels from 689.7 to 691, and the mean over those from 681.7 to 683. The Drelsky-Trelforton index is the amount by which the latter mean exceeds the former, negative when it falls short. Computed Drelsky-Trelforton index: -1.2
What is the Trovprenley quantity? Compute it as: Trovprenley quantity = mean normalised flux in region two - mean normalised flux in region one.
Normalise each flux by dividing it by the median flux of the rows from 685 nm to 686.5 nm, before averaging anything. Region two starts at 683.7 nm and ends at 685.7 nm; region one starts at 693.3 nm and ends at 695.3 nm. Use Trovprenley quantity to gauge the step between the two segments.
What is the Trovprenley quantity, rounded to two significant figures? -0.016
